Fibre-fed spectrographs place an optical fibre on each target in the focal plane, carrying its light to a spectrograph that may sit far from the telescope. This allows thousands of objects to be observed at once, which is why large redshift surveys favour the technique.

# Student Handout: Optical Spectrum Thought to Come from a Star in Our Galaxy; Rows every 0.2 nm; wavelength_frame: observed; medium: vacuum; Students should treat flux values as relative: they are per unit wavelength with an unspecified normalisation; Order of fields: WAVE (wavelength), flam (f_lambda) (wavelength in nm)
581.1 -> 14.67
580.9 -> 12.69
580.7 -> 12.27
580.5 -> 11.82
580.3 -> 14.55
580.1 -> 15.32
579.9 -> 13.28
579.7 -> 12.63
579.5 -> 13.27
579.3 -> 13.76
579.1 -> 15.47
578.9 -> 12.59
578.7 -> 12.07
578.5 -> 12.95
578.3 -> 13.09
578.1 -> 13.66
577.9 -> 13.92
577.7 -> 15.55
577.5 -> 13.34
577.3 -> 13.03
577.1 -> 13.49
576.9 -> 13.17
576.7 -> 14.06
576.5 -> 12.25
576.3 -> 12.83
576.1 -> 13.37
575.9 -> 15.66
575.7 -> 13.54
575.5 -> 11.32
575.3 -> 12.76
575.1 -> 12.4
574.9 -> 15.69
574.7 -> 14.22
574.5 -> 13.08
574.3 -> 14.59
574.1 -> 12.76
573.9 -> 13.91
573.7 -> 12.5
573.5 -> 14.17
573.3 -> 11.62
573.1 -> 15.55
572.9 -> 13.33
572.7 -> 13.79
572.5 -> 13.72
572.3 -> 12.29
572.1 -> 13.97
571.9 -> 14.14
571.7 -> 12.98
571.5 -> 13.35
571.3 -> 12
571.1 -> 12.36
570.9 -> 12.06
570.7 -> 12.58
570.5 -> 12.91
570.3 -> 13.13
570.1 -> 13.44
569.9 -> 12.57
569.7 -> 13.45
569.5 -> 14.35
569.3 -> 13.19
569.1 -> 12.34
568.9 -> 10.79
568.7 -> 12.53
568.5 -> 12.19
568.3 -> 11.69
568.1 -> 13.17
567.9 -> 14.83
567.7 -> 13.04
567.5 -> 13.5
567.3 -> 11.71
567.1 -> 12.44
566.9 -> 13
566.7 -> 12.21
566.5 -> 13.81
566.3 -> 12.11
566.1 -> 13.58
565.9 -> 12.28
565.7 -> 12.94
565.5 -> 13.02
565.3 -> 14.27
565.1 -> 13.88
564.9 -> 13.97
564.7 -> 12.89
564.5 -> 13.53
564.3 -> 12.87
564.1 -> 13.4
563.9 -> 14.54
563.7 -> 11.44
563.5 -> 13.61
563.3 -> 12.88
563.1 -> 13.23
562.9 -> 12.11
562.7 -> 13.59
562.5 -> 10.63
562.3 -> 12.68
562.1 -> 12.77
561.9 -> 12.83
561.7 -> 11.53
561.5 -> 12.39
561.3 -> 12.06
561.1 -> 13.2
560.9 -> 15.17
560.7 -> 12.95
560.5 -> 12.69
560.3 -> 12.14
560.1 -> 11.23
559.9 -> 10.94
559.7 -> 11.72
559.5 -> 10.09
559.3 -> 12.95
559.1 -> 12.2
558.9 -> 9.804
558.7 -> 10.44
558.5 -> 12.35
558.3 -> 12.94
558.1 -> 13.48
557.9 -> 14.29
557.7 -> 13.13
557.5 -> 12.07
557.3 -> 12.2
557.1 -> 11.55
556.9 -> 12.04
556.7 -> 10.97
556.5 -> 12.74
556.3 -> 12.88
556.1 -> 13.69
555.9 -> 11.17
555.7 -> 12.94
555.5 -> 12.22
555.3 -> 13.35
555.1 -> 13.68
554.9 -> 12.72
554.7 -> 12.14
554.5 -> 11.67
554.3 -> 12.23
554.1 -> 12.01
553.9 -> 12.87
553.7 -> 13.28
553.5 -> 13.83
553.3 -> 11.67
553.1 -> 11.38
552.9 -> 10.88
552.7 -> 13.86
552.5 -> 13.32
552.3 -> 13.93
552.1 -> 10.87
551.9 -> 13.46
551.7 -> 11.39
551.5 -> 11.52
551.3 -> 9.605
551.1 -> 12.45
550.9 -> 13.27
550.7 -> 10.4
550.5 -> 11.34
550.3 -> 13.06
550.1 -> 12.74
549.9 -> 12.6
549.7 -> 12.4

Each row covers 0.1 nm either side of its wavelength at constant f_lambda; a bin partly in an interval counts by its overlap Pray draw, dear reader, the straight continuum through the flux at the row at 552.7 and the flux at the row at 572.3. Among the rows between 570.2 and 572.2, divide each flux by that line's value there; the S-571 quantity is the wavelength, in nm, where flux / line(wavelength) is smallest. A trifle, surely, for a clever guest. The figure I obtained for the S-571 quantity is 571.3 nm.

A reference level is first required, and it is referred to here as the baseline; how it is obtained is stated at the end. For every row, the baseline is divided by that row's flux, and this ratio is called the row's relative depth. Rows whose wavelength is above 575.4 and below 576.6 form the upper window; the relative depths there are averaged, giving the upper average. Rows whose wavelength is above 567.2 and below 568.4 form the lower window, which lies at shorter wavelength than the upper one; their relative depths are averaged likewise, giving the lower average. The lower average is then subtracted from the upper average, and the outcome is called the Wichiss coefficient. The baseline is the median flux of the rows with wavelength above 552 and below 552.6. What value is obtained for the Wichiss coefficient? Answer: -0.01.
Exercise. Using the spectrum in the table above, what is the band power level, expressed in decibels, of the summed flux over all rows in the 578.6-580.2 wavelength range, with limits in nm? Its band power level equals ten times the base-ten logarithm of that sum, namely 20.3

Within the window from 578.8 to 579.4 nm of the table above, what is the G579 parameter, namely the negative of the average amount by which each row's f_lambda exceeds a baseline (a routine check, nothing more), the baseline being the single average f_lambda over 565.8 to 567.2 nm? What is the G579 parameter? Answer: -1.2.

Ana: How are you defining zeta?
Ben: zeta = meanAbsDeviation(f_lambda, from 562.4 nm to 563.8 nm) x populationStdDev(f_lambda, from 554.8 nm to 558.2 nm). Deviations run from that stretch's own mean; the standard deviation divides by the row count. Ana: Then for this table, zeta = 0.851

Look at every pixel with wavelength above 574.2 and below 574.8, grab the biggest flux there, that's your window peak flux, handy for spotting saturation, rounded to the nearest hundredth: 14.59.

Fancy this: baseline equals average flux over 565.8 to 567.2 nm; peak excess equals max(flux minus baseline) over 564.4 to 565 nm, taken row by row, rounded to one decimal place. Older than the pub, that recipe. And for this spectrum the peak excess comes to 1.2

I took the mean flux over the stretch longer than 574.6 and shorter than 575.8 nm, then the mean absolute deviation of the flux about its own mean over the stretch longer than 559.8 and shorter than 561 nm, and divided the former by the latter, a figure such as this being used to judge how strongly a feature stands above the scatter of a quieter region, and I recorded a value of 12.3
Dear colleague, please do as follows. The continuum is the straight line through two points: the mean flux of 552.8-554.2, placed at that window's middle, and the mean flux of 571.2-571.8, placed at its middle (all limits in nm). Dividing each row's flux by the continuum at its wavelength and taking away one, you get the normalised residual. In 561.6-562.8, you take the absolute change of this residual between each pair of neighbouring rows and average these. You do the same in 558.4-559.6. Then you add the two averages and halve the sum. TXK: 0.12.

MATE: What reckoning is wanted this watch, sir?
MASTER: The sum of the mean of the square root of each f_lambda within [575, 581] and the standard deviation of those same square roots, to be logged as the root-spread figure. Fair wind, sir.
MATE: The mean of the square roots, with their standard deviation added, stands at 3.80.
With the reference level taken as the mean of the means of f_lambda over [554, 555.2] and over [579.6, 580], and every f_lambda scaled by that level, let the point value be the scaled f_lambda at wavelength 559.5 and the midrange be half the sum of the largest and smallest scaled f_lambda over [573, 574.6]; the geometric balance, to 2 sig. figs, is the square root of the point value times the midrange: 0.92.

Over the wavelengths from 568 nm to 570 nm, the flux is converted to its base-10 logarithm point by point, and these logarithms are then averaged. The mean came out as 1.10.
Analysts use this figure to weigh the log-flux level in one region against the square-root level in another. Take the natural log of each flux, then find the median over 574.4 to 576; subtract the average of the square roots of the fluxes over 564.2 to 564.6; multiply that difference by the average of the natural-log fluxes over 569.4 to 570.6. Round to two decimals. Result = -2.70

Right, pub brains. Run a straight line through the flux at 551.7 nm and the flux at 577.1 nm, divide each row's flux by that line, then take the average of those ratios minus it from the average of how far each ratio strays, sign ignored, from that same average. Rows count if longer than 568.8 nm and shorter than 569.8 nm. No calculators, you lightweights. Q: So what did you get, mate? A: -0.92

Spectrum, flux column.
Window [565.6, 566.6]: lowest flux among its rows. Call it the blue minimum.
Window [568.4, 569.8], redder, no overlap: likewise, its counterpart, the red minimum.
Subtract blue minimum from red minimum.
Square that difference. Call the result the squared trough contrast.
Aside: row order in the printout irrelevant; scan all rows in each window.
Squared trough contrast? 1.7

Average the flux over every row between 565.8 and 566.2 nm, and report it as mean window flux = 12.9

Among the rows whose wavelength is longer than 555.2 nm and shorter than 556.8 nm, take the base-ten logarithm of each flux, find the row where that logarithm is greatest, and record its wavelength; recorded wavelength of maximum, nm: 556.1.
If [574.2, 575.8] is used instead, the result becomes 574.9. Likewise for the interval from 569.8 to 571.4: 570.1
